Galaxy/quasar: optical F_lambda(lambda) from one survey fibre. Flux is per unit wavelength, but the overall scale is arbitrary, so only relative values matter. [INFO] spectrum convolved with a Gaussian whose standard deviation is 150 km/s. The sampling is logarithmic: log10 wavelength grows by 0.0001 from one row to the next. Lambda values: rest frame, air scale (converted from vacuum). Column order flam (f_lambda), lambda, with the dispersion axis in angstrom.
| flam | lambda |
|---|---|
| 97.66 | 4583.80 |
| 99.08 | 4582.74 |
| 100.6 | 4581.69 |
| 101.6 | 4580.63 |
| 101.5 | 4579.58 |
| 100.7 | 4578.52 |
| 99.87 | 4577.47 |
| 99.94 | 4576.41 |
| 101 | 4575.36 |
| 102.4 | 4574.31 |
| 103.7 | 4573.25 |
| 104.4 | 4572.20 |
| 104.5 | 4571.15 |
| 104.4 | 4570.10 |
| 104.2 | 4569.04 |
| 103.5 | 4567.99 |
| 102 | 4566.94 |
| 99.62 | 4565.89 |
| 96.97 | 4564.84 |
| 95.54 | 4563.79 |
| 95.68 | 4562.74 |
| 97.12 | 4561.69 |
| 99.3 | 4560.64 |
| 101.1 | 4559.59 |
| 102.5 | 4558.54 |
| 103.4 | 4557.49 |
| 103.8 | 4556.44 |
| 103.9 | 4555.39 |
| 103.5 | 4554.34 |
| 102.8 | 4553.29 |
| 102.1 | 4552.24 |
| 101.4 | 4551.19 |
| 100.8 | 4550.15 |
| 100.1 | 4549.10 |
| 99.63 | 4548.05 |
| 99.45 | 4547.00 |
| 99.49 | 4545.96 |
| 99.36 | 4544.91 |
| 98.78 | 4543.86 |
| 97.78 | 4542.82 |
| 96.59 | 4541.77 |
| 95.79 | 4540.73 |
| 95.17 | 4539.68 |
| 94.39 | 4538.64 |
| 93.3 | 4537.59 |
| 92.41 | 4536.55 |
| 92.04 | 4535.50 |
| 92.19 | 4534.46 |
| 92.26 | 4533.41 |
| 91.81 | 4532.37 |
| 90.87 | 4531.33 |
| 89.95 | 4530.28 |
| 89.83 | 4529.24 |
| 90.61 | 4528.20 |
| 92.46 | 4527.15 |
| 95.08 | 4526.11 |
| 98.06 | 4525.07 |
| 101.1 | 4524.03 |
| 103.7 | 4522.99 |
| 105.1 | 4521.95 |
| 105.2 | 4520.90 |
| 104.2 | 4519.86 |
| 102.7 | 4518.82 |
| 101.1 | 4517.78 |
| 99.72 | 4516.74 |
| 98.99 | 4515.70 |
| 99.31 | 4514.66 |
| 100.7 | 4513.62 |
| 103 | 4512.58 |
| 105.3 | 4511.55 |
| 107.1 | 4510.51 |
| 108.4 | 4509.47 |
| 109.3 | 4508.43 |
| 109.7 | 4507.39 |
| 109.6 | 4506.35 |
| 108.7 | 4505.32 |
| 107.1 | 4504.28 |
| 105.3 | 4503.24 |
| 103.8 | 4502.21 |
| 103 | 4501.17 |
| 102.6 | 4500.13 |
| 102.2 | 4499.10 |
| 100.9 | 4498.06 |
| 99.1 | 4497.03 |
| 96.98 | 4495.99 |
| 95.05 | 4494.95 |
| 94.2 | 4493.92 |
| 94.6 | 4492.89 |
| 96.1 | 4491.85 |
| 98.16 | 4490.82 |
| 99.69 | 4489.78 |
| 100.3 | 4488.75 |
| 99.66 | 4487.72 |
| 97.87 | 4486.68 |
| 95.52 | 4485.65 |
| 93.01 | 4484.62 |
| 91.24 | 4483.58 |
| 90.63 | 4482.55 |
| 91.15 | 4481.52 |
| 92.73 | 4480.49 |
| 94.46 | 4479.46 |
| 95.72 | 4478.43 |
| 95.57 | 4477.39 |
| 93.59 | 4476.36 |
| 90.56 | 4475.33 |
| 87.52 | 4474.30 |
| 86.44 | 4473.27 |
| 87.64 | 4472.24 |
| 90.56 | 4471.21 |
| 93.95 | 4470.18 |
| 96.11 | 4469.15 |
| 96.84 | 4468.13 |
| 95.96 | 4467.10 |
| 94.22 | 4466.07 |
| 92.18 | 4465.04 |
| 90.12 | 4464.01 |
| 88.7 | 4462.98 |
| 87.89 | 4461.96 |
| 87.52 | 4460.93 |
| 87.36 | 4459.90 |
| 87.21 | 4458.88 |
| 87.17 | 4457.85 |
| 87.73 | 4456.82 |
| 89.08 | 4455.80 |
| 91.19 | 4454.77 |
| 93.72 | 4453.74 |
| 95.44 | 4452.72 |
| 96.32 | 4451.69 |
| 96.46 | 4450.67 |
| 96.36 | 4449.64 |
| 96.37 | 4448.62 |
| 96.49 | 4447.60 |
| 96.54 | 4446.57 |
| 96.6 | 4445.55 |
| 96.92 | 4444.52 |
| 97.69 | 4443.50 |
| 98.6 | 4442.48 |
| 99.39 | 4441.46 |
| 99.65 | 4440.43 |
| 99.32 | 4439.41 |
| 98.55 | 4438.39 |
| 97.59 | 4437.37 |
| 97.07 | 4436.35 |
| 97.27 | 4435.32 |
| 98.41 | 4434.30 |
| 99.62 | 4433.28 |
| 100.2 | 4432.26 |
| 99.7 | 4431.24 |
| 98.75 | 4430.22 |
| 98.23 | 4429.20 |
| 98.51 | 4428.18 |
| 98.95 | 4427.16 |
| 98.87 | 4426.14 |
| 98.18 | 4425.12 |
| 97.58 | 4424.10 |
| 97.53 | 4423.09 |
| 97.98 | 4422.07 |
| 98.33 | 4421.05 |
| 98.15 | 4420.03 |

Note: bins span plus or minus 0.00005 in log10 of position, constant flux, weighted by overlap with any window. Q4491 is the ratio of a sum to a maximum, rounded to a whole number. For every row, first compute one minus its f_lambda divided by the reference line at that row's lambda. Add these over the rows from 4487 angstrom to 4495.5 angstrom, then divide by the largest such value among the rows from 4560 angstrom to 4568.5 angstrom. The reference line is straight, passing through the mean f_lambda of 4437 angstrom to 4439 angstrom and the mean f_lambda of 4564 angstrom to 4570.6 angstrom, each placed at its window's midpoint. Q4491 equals 3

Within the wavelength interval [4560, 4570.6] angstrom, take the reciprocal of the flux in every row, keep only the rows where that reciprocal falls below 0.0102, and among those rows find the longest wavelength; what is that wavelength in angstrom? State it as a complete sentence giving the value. 4570.10 angstrom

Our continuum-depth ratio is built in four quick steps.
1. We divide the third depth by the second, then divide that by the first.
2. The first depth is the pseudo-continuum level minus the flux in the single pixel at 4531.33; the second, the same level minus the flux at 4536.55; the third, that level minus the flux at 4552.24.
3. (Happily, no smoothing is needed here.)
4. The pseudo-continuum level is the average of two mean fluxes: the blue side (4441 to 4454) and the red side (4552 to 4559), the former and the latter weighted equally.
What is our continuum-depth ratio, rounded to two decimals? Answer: -0.03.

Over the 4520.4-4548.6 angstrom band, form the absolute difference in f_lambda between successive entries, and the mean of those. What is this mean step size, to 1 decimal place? 1.0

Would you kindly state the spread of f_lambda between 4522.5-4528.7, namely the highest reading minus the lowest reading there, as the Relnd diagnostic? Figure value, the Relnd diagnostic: 13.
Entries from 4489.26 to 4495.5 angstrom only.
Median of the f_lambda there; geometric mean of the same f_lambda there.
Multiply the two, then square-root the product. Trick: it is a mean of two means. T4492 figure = 96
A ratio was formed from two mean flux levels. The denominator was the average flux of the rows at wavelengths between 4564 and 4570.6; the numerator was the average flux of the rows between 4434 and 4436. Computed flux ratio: 0.96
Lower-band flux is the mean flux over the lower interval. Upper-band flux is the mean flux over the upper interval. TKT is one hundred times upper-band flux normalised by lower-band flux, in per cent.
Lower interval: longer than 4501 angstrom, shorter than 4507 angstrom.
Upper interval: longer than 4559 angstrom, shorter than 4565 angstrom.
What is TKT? 92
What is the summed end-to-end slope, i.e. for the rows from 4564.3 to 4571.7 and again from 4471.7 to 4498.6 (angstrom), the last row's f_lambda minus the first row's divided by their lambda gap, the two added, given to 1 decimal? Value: 1.7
